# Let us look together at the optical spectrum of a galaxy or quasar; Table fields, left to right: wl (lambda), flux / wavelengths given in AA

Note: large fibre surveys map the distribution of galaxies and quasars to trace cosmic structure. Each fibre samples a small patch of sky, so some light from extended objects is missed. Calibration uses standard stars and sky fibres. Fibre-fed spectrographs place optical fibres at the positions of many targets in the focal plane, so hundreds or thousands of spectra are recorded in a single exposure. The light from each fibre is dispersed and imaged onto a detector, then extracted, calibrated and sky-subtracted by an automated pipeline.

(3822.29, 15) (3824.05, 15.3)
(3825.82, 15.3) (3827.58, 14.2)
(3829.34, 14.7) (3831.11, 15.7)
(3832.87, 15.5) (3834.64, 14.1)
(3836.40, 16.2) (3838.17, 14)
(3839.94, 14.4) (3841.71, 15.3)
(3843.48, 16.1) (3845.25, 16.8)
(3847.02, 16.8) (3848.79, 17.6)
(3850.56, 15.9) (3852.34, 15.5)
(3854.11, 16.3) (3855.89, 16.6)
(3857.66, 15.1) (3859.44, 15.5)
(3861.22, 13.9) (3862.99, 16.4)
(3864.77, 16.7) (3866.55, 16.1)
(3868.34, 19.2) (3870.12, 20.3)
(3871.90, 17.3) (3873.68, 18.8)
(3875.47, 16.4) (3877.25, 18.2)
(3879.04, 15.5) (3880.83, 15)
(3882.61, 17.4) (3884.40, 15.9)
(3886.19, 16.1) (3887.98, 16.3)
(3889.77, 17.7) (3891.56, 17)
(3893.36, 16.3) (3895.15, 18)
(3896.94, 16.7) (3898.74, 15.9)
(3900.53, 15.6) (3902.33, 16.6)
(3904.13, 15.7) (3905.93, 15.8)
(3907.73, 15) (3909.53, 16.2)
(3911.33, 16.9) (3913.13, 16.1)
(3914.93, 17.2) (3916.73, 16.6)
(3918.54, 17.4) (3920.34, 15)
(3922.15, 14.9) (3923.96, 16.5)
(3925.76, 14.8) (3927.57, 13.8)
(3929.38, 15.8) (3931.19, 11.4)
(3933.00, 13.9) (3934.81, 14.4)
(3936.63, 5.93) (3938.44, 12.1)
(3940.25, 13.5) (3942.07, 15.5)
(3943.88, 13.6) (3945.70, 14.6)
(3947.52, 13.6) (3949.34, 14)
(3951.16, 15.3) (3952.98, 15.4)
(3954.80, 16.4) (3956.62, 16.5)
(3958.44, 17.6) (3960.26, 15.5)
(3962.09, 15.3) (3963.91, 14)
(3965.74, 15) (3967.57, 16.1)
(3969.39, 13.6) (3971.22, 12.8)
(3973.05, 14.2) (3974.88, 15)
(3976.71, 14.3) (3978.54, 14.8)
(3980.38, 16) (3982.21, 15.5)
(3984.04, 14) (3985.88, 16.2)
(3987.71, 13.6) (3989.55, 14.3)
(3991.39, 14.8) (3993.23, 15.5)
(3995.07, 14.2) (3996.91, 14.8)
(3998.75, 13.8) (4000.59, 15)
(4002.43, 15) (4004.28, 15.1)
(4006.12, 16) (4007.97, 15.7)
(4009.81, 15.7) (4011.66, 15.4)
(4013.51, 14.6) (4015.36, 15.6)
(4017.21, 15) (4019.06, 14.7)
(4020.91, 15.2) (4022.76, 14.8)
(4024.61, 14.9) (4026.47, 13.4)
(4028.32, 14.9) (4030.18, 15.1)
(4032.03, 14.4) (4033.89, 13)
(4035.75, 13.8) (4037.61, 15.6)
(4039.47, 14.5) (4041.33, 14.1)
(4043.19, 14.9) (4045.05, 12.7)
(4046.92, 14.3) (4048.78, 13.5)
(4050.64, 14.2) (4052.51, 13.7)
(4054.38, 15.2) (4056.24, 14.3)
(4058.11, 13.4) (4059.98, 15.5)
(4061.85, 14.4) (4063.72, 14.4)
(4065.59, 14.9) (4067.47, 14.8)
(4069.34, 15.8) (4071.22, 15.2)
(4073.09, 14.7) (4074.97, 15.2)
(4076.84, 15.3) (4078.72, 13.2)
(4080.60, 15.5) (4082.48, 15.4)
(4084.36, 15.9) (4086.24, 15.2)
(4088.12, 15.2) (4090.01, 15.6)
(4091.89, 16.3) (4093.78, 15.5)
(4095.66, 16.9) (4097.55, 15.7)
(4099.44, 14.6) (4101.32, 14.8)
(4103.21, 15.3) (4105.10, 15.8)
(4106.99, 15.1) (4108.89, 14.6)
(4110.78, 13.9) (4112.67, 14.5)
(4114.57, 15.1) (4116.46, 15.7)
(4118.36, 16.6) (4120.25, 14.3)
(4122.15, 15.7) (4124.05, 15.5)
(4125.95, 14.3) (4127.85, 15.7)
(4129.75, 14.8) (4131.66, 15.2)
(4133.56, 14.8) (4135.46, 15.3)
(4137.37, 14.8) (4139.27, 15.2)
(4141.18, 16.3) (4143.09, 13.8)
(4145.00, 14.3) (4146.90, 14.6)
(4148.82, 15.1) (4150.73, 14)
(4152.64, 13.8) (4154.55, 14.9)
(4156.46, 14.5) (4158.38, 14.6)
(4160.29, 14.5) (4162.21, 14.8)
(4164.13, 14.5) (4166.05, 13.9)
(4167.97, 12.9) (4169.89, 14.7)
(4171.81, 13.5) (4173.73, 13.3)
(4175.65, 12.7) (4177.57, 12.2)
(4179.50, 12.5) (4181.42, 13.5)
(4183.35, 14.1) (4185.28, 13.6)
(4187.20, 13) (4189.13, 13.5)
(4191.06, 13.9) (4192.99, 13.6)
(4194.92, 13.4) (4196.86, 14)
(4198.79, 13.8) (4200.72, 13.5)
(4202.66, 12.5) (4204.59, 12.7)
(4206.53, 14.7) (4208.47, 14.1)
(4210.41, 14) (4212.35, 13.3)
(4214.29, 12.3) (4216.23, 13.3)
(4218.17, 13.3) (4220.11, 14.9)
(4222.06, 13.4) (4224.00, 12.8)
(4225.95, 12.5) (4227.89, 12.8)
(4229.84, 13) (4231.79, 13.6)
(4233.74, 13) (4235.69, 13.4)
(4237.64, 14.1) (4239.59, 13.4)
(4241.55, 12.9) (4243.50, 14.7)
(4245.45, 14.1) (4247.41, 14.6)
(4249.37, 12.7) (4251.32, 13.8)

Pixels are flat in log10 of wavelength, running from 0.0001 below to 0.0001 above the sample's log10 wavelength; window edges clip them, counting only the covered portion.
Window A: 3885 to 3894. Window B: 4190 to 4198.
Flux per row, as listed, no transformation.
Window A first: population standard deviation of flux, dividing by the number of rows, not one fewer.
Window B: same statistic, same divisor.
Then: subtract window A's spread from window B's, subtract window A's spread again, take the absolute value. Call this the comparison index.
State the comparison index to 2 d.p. 0.95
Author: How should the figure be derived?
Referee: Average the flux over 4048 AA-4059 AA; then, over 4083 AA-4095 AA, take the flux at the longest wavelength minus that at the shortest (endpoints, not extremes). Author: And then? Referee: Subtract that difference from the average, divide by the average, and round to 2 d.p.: 1.03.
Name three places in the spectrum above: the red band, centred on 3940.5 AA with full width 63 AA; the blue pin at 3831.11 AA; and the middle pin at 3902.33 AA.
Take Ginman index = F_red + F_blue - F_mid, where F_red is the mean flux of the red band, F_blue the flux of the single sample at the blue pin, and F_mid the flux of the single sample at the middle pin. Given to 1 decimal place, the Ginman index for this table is 13.9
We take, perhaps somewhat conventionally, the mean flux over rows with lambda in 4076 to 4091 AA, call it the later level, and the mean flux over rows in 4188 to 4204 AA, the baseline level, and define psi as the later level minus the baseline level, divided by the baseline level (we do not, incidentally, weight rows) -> 0.12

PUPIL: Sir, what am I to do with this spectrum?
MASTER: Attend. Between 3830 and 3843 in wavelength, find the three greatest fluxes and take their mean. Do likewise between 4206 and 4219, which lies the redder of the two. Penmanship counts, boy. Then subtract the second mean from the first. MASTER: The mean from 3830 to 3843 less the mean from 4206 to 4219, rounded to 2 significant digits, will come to 1.5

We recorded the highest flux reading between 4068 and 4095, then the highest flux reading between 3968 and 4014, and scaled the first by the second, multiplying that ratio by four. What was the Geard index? 4.02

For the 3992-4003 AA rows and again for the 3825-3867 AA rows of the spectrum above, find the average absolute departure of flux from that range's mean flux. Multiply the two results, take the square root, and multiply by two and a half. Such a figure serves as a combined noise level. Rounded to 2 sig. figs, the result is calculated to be 1.6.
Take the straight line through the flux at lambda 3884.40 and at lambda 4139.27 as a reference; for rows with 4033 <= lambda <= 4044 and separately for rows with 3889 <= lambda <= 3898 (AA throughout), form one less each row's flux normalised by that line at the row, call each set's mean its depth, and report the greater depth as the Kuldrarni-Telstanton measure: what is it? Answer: 0.075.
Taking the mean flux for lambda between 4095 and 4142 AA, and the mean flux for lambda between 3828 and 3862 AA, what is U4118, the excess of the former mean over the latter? -0.36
